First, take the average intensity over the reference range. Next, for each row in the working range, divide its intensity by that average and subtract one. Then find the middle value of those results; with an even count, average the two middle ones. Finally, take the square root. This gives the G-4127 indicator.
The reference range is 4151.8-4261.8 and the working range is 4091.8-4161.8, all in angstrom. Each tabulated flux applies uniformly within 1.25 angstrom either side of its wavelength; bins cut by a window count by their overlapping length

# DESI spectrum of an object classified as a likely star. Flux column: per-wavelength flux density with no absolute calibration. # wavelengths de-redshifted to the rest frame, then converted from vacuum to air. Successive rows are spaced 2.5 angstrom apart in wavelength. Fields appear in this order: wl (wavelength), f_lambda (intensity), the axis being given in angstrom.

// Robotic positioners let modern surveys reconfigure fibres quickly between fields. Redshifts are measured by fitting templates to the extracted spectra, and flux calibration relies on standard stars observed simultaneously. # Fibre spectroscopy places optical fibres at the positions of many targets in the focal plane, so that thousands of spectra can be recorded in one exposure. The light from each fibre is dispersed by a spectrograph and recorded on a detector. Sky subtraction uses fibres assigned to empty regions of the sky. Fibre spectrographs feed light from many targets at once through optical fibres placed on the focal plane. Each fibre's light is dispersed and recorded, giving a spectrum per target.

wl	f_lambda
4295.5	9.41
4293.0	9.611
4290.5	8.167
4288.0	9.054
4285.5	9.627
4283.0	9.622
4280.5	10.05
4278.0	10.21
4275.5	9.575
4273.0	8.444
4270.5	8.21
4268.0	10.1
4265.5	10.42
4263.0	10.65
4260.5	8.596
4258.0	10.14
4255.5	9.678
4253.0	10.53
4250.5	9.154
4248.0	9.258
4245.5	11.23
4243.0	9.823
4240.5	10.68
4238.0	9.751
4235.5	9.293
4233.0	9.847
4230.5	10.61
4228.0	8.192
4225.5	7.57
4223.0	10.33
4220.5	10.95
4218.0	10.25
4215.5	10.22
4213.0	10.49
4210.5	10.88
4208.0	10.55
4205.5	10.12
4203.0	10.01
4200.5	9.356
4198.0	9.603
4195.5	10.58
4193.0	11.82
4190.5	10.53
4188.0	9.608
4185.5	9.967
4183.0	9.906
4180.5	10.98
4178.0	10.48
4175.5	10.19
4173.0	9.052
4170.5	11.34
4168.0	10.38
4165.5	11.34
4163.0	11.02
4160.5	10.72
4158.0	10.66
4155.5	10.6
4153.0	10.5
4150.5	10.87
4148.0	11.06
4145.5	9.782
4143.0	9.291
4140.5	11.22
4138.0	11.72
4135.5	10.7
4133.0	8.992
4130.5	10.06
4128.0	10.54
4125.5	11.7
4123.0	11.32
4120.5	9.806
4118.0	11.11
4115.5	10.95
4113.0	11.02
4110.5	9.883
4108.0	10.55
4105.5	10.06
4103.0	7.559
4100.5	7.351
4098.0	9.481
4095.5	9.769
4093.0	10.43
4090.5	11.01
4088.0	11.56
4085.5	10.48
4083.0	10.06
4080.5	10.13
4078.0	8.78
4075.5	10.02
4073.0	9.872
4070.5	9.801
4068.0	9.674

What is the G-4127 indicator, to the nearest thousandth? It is 0.196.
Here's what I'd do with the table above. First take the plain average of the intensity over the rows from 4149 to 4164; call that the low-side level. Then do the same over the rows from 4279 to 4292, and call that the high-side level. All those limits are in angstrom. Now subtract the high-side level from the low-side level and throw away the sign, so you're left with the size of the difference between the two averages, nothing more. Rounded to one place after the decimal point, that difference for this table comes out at 1.4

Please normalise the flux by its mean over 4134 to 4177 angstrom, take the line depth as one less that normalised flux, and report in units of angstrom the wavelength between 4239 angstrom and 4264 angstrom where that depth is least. 4245.5 angstrom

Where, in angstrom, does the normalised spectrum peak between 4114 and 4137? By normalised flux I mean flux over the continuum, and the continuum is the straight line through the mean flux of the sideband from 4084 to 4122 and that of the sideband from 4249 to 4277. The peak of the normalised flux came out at 4125.5 angstrom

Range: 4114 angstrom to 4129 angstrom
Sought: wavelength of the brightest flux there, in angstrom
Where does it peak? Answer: 4125.5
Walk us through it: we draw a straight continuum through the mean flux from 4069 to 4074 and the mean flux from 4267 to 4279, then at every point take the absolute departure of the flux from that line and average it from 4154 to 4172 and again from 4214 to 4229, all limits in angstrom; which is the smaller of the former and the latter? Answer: 1.18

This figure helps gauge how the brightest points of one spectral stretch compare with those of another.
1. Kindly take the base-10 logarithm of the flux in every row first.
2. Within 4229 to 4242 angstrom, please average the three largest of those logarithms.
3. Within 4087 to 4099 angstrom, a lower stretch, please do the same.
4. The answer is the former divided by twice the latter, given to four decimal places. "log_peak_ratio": 0.4879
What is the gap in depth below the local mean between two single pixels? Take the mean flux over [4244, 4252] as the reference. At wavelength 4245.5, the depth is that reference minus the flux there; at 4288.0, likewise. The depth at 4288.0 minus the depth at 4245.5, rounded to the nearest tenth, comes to 2.2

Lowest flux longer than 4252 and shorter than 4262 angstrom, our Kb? 8.596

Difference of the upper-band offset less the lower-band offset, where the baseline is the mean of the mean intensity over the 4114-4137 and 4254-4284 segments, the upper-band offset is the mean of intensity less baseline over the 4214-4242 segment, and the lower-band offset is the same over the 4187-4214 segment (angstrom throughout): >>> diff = -0.53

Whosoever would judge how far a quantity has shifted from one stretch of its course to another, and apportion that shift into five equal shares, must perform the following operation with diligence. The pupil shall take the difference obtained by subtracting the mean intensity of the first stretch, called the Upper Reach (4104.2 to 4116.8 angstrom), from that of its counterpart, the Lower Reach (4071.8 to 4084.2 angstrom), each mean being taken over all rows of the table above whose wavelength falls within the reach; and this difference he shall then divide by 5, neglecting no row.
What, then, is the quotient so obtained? -0.14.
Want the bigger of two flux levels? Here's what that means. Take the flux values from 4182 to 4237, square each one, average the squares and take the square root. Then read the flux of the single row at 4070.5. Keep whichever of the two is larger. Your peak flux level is 10.1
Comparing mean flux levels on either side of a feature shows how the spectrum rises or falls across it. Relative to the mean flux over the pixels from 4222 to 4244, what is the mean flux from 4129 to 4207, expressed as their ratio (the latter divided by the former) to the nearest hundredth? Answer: 1.09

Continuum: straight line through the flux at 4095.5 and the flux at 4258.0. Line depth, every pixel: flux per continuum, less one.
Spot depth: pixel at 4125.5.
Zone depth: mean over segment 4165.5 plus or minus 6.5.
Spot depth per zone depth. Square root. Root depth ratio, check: 1.4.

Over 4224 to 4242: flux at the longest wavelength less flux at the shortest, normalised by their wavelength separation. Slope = 0.21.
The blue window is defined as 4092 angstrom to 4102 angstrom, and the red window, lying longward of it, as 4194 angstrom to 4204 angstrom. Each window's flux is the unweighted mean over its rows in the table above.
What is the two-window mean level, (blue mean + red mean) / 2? 9.6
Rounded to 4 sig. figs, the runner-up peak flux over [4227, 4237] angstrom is 9.847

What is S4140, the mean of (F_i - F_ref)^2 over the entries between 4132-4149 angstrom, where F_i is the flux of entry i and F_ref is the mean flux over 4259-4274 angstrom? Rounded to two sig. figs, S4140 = 1.9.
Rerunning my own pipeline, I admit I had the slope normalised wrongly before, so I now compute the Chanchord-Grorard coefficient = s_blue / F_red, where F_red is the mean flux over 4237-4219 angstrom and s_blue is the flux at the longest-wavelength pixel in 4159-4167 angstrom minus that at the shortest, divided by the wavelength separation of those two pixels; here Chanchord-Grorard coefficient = 0.013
